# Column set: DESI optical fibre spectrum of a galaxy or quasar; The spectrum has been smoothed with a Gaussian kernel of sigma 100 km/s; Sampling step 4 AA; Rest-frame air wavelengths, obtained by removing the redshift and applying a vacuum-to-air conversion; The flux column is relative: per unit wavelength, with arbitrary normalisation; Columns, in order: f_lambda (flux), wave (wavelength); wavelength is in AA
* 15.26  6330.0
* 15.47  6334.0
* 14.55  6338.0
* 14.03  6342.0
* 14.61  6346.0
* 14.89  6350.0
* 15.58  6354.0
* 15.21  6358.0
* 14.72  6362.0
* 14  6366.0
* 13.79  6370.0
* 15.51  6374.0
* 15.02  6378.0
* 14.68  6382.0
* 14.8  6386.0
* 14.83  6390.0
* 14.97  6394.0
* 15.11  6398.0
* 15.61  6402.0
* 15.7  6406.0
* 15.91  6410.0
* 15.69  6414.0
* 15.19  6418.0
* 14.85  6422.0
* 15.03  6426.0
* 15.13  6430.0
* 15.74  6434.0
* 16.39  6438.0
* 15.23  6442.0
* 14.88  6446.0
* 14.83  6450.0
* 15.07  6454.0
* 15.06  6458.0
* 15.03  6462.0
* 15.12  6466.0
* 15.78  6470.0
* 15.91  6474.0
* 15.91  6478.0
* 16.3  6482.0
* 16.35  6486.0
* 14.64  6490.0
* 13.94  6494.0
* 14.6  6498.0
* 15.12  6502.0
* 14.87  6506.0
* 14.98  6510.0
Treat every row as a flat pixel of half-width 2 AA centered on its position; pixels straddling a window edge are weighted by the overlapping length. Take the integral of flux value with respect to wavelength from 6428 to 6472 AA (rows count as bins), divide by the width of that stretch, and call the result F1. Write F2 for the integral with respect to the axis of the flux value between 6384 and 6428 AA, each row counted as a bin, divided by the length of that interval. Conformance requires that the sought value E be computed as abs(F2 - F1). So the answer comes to 0.05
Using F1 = 15.3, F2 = 15.2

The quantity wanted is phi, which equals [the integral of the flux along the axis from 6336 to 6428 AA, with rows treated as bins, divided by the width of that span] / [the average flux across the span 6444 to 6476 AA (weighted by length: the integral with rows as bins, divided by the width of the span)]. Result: 0.98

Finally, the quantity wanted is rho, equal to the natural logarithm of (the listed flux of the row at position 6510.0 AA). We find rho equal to 2.71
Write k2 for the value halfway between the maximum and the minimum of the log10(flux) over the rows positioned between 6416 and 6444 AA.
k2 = 1.19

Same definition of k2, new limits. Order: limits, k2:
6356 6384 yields 1.17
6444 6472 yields 1.18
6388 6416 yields 1.19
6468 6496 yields 1.18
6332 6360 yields 1.17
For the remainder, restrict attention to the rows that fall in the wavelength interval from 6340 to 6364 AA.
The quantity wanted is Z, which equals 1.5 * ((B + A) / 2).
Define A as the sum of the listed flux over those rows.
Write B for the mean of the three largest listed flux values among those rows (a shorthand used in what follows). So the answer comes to 78.2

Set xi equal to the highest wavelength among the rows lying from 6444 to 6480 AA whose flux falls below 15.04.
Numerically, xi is 6462.0 AA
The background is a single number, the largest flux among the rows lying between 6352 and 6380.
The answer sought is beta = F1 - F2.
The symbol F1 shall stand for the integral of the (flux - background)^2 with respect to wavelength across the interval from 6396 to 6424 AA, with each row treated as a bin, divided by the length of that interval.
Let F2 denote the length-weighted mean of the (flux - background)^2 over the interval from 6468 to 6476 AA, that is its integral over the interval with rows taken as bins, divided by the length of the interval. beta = 0.1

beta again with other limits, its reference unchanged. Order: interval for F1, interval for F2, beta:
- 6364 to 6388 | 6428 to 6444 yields 1.0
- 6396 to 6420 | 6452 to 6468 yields -0.2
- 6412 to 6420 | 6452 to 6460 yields -0.2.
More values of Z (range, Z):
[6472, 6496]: 81.9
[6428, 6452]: 81.0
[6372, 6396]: 78.7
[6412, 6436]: 80.4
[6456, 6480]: 81.5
